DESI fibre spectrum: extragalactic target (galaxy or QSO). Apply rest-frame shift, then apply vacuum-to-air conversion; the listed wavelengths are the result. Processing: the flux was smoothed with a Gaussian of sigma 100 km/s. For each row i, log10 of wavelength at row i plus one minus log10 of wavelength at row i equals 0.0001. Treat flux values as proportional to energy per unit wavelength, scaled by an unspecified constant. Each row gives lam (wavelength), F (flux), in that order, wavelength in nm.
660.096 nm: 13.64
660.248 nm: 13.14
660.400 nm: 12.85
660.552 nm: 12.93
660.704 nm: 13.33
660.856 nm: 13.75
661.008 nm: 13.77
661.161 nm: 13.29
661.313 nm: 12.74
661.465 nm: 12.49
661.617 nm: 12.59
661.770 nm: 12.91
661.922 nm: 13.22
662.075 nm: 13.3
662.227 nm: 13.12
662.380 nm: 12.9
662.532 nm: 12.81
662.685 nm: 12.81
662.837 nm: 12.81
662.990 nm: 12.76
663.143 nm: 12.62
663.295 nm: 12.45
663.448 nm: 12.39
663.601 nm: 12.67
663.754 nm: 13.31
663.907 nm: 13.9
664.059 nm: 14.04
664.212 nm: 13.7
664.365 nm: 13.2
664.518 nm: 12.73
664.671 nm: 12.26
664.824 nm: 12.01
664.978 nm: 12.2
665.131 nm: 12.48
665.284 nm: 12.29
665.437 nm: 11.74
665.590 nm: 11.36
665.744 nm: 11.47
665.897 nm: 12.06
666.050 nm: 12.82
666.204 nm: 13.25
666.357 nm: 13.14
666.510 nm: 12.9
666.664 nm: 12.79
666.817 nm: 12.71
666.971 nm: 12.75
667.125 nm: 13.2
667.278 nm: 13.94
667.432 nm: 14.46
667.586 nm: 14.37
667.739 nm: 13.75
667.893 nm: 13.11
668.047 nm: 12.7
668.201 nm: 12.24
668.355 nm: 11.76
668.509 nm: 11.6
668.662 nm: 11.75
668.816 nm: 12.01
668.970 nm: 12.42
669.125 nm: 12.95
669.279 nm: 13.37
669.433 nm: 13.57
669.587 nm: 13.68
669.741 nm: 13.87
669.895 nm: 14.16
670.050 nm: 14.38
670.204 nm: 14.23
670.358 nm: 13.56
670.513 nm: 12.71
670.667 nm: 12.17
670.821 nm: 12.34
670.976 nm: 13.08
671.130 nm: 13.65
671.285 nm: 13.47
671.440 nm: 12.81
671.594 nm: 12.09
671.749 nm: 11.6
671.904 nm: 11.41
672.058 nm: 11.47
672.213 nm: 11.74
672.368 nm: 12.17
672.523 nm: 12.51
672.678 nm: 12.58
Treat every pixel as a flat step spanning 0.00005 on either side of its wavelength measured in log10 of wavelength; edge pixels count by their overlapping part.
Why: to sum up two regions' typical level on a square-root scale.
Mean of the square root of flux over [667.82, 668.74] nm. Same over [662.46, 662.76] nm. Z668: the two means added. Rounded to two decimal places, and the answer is 7.07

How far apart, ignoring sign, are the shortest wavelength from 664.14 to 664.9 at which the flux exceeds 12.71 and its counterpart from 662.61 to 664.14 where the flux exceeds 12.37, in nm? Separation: 1.53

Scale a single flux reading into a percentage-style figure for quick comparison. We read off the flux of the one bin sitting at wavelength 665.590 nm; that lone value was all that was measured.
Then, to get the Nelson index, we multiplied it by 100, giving 1136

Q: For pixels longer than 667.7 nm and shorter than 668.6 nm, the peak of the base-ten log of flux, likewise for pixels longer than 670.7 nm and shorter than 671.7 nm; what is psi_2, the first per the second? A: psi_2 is 1.00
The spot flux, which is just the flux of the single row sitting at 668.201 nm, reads 12.24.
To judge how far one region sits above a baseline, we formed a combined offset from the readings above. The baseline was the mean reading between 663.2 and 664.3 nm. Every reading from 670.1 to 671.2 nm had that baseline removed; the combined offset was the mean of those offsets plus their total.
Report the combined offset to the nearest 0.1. -0.8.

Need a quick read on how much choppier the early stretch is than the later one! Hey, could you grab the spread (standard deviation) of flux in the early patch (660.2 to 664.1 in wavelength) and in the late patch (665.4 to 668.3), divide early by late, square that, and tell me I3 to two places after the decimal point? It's 0.27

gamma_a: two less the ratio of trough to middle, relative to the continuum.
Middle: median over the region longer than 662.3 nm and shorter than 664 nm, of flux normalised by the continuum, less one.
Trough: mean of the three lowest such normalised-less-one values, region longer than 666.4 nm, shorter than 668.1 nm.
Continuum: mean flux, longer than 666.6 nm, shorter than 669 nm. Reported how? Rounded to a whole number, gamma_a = -1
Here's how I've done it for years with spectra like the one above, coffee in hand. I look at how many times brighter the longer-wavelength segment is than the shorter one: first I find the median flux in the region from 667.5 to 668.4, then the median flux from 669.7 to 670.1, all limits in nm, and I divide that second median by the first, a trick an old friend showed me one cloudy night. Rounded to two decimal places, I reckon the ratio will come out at 1.10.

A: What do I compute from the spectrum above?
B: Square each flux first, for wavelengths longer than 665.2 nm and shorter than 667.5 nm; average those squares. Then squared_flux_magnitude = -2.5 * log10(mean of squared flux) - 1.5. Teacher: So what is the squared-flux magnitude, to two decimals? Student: -7.03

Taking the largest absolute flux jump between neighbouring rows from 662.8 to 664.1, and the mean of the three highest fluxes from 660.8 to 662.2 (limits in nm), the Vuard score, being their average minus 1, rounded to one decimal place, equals 6.1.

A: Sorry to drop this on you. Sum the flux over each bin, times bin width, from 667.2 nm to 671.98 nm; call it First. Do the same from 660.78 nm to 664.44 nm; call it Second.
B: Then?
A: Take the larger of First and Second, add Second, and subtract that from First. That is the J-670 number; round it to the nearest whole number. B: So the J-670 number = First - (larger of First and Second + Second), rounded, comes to -48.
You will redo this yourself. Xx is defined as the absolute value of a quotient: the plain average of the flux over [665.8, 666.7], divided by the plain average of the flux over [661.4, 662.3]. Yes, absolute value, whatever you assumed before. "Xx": 0.99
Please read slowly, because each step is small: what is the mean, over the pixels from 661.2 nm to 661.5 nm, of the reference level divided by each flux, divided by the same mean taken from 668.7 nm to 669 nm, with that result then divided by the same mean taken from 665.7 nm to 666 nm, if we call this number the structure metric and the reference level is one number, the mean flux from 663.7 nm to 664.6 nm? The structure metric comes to 0.84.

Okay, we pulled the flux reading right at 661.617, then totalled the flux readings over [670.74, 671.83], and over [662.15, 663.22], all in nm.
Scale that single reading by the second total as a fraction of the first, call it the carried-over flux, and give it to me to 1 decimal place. 12.7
